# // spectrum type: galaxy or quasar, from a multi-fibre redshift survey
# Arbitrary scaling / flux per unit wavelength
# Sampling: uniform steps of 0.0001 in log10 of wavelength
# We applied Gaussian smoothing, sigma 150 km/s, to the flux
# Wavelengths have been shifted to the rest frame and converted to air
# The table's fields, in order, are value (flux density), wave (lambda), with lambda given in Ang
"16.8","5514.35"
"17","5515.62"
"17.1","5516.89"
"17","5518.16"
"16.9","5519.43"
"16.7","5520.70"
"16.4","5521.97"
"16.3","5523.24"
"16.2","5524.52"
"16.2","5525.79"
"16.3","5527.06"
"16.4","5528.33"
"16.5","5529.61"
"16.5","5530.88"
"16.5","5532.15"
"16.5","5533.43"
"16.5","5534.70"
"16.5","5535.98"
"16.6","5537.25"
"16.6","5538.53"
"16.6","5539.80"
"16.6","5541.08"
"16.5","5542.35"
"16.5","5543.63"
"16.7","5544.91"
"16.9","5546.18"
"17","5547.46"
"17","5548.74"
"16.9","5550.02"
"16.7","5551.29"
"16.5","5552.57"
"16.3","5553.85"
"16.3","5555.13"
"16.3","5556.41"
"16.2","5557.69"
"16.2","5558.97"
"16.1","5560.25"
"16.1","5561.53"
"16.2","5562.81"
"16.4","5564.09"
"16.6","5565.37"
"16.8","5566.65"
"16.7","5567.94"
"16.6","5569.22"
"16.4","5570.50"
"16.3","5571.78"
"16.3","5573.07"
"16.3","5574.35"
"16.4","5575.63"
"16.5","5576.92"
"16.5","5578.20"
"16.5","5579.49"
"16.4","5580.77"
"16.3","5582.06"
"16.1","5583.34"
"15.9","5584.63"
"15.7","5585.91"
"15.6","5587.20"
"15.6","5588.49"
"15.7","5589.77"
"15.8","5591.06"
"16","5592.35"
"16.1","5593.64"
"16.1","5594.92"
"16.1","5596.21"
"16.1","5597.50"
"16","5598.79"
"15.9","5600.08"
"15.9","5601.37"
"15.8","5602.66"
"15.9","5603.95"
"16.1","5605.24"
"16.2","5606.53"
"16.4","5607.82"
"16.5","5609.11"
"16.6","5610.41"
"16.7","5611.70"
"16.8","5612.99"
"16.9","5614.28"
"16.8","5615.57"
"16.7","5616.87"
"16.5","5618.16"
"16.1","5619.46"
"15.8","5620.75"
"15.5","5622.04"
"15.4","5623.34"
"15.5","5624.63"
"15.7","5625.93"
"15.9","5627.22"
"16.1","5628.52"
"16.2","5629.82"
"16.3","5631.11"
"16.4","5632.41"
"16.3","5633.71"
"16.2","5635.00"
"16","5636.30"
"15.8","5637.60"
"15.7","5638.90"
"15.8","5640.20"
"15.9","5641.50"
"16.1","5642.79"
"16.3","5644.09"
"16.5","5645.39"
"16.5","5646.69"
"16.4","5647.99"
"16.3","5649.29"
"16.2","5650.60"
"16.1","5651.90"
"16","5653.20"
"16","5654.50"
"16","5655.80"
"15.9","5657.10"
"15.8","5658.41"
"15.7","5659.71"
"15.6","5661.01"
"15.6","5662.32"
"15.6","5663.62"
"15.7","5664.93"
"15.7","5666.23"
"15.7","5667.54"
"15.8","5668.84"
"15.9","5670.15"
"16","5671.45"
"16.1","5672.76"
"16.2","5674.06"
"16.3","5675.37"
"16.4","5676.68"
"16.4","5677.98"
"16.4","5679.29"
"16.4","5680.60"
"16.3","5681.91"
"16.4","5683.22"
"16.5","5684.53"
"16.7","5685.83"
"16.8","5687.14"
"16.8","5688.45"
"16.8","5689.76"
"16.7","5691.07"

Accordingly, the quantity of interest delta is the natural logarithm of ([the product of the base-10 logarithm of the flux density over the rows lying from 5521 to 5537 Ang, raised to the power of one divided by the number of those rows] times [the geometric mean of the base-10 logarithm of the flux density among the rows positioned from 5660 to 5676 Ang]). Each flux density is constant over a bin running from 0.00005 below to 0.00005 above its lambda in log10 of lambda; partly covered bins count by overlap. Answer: 0.377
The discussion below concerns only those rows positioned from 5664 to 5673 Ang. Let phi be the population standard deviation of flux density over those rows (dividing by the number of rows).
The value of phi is 0.15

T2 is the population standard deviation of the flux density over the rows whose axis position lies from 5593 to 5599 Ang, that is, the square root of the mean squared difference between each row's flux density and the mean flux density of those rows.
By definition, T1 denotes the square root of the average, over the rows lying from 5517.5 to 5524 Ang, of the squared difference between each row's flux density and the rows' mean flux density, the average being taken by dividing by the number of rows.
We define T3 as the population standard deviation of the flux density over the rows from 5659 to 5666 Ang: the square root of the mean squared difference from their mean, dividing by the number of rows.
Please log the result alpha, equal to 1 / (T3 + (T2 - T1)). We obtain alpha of -5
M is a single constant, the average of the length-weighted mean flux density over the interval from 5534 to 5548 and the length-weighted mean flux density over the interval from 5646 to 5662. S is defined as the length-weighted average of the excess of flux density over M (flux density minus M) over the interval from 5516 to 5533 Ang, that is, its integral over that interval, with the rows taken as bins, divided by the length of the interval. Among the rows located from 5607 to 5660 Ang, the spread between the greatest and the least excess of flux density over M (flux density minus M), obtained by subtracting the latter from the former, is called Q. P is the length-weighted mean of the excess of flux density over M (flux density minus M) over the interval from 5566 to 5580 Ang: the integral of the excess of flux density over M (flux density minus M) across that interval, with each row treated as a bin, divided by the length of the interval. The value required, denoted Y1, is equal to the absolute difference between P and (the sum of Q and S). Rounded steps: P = 0.15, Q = 1.50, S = 0.2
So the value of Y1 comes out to 1.6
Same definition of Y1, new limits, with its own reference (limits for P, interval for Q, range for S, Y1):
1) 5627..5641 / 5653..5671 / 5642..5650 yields 0.7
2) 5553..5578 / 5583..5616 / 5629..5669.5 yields 0.9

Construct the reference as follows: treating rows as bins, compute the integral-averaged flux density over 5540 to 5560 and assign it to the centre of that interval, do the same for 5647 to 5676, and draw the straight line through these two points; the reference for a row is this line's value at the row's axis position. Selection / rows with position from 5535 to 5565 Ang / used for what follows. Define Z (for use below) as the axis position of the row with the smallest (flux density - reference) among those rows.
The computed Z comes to 5560.25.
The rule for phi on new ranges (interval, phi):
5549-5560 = 0.24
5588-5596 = 0.20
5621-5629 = 0.25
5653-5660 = 0.12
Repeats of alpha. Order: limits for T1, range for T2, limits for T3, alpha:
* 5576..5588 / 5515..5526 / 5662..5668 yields 16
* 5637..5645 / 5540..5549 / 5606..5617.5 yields 5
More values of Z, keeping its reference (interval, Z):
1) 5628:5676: 5638.90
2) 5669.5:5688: 5670.15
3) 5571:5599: 5587.20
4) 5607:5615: 5607.82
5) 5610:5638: 5623.34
